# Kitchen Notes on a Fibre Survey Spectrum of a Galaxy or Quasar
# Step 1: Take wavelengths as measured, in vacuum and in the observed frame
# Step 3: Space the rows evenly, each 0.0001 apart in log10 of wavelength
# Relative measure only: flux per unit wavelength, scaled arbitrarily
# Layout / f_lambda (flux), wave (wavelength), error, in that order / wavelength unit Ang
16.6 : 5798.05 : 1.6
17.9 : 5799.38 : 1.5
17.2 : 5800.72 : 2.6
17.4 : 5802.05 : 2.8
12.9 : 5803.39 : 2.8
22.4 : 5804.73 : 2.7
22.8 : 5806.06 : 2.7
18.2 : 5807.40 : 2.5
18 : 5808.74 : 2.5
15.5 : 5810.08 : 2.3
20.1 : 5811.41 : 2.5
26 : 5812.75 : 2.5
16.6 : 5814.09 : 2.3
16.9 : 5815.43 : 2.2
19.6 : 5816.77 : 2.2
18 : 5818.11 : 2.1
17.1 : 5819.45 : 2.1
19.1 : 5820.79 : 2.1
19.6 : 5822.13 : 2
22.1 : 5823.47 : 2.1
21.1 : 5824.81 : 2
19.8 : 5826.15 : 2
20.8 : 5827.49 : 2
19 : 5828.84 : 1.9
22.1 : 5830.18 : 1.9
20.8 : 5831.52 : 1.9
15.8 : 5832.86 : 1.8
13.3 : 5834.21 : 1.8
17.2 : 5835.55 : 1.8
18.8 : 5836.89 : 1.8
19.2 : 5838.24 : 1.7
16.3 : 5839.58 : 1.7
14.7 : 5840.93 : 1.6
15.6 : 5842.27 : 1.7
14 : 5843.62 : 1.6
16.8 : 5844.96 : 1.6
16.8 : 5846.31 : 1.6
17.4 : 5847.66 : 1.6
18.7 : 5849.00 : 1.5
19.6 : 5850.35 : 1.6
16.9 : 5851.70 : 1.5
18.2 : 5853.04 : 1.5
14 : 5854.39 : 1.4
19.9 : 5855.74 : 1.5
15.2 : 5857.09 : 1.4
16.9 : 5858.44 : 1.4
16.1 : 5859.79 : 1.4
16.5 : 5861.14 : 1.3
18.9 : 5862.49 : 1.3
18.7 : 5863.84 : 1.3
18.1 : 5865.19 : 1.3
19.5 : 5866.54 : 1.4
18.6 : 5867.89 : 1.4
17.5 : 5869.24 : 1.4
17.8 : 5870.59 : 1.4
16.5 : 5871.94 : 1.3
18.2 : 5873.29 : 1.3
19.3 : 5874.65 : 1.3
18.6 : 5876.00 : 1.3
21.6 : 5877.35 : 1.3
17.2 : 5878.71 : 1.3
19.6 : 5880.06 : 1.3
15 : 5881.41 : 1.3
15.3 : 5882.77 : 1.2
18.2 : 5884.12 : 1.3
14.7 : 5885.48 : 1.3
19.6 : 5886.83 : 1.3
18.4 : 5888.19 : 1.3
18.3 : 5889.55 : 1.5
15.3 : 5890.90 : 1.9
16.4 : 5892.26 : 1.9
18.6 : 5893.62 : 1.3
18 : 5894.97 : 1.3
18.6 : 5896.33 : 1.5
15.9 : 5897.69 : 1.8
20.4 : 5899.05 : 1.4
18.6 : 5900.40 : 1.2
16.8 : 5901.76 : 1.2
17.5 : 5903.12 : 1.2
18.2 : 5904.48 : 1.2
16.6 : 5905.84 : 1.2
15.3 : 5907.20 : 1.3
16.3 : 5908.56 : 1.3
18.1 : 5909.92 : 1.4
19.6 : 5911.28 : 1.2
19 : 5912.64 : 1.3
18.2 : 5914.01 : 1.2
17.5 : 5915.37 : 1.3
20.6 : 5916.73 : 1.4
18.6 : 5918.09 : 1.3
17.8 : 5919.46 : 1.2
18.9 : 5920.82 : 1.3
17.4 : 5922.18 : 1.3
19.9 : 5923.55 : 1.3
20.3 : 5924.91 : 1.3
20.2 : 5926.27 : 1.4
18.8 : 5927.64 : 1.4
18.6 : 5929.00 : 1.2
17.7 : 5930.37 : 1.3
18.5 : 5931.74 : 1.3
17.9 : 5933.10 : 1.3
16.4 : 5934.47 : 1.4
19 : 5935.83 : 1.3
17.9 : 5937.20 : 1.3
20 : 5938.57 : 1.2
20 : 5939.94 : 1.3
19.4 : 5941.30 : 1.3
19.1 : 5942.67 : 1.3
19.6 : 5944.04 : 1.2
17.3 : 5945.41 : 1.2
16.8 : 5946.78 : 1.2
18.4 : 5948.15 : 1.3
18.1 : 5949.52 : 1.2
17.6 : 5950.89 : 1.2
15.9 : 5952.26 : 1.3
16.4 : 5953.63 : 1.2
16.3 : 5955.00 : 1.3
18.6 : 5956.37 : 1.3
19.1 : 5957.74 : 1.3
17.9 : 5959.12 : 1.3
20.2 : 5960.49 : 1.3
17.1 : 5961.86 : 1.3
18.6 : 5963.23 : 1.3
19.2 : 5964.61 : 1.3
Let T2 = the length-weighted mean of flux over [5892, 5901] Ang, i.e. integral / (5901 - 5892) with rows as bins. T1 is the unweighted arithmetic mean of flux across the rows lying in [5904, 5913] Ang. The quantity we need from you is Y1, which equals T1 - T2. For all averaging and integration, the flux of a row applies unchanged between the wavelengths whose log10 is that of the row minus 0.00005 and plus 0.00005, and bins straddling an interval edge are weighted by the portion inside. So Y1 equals -0.6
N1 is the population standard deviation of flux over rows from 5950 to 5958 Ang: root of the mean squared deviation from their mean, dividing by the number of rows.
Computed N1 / 1.21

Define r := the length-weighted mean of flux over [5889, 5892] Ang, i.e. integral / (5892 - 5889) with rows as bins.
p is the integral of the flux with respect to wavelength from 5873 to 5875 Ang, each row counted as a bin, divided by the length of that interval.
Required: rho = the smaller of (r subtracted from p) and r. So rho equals 2.0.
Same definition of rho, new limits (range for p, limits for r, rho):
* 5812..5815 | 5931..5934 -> 2.8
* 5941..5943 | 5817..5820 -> 1.4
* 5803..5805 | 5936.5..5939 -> -1.5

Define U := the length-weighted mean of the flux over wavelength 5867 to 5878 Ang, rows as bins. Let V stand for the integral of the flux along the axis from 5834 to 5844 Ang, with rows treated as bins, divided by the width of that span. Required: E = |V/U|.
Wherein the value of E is 0.88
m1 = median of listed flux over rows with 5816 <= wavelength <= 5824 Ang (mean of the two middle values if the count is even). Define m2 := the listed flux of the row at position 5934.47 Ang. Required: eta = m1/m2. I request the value 1.18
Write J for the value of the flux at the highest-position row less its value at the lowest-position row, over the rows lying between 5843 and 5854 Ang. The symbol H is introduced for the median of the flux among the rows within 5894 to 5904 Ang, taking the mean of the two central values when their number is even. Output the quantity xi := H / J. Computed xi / 4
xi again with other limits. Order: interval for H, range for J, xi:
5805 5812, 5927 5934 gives -20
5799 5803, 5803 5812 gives 2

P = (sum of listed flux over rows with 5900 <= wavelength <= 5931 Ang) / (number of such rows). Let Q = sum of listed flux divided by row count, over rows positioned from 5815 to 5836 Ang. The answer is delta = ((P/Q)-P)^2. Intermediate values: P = 18.3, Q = 18.9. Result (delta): 300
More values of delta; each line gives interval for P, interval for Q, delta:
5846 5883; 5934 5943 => 282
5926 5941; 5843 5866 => 308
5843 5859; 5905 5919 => 259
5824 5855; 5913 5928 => 281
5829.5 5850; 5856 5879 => 263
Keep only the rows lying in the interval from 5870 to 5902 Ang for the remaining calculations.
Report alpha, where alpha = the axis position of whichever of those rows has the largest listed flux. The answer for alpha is 5877.35 Ang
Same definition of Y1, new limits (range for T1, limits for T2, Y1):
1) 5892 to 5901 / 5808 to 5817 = -0.8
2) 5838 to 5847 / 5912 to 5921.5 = -2.4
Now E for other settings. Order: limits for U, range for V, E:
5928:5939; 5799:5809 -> 1.01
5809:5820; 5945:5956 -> 0.92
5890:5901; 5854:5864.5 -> 0.96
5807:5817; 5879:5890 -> 0.92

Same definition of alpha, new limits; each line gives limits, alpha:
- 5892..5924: 5916.73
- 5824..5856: 5830.18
